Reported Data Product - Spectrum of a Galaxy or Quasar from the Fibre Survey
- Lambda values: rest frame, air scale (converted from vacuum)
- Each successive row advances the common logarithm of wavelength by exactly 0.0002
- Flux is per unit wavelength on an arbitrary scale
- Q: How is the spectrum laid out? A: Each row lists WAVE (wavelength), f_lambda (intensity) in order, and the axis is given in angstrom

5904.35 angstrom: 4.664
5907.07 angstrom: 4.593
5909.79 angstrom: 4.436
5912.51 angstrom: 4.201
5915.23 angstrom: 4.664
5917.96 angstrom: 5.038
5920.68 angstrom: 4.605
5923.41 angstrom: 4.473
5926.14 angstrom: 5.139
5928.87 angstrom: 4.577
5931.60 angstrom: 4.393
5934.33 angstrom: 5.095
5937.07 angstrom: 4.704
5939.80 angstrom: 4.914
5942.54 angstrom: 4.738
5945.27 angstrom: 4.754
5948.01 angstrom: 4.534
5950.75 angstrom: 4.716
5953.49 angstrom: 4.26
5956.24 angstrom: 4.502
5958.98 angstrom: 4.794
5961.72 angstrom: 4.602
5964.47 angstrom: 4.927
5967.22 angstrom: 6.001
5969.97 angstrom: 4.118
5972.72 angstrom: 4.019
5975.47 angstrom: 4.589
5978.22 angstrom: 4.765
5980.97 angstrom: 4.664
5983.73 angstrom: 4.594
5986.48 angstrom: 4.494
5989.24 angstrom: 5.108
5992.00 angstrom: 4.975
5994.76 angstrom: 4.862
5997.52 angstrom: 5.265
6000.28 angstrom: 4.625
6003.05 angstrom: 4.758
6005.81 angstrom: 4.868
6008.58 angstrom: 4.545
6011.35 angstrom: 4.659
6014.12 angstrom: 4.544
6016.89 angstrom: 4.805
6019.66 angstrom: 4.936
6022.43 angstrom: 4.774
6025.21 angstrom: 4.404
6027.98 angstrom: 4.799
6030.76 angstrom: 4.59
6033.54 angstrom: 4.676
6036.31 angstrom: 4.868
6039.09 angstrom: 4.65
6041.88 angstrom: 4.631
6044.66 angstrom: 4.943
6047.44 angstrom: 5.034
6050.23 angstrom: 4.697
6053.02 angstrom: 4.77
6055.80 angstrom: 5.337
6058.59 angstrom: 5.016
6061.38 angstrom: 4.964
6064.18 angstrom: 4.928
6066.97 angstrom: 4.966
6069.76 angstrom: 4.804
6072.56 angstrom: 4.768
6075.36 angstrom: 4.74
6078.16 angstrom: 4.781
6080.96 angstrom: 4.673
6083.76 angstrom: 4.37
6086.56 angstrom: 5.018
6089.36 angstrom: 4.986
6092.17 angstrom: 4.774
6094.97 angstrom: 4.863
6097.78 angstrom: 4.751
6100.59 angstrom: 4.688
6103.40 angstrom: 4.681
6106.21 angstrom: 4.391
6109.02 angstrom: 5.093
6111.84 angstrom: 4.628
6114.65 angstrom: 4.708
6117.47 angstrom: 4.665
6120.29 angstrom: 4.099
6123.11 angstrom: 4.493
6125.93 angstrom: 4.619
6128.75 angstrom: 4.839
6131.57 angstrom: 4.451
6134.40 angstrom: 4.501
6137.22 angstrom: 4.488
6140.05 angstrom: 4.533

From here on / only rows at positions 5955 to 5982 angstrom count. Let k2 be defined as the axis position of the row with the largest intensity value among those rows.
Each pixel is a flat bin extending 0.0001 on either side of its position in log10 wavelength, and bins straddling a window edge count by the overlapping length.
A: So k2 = 5967.22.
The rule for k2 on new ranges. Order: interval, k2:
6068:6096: 6086.56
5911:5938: 5926.14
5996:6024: 5997.52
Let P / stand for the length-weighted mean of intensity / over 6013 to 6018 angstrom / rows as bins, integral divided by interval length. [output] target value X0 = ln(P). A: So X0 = 1.54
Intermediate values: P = 4.67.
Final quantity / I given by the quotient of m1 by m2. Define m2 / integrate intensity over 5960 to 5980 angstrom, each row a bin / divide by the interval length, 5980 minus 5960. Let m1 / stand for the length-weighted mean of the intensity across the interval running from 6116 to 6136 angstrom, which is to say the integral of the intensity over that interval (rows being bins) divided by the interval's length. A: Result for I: 0.96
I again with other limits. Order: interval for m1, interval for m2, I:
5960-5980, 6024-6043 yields 1.01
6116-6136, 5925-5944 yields 0.94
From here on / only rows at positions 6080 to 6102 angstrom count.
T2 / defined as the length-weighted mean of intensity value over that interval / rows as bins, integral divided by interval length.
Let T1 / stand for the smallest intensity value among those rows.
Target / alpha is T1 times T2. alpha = 20.8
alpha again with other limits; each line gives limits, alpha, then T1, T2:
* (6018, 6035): 20.7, 4.404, 4.70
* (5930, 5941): 21.0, 4.393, 4.77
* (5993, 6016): 21.7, 4.544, 4.77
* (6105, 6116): 20.7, 4.391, 4.71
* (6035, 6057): 22.5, 4.631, 4.86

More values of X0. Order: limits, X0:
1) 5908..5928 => 1.54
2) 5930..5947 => 1.56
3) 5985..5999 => 1.60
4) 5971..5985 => 1.51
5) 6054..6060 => 1.64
